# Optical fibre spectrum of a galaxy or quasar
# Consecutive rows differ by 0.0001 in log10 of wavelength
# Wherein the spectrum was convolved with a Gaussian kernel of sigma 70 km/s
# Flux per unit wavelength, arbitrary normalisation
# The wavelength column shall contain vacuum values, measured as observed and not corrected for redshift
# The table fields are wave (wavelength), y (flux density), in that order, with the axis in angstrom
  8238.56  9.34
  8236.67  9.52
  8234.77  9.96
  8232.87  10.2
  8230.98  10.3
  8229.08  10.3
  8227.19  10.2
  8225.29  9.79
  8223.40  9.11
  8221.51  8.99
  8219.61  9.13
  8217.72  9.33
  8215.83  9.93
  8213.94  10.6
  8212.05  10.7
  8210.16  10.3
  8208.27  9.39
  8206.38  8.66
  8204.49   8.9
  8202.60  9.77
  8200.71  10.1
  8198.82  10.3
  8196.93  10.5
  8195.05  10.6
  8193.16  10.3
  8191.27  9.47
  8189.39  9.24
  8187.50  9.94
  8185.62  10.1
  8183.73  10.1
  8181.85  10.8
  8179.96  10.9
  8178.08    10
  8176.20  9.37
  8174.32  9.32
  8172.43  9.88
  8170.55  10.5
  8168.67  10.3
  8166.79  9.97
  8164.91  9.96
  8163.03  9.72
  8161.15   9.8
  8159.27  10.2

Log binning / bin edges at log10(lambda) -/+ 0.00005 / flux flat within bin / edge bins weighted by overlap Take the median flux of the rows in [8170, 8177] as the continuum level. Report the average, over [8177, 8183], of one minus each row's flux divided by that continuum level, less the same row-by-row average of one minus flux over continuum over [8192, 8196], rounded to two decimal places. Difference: -0.01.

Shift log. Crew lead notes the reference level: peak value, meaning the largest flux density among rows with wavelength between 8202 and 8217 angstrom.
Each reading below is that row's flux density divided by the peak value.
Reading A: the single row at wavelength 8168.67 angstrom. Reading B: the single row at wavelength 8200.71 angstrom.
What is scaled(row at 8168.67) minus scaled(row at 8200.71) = 0.019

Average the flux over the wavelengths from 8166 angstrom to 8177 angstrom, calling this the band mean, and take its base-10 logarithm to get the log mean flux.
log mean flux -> 1.00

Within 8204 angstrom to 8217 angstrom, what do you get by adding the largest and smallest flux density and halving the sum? 9.7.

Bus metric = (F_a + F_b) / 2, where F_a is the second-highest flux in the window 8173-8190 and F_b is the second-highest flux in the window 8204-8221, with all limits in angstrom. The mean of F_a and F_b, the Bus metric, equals 10.7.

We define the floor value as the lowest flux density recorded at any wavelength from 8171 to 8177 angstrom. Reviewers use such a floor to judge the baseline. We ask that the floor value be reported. 9.32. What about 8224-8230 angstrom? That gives 9.79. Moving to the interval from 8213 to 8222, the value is 8.99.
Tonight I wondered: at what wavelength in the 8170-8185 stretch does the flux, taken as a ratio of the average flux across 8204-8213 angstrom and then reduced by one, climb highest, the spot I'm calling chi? 8179.96 angstrom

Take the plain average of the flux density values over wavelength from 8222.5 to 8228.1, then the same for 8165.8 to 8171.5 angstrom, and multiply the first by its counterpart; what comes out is 99.5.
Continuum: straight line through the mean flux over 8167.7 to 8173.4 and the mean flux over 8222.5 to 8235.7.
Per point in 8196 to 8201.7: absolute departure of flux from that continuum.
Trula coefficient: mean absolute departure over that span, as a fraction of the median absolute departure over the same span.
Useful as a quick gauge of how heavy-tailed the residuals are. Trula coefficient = 1.00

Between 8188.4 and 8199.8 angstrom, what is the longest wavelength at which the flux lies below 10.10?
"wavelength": 8191.27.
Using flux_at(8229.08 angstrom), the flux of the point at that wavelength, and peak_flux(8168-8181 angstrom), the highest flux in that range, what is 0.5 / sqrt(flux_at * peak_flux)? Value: 0.0472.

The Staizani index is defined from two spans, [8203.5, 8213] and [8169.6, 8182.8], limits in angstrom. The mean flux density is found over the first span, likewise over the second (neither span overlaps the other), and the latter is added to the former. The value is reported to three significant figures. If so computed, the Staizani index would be 19.7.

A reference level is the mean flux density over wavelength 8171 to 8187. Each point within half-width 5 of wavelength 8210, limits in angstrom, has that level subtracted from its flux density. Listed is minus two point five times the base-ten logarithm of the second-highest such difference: 0.7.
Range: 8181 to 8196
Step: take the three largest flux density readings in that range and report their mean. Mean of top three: 10.6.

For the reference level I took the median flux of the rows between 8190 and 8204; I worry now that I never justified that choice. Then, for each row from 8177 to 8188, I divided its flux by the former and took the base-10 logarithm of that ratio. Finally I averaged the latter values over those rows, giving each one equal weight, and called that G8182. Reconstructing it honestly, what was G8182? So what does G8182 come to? 0.000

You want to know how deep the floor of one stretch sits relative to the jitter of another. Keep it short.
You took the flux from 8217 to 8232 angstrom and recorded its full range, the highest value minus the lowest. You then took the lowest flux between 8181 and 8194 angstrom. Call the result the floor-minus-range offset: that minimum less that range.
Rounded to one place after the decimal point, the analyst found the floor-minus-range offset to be 7.9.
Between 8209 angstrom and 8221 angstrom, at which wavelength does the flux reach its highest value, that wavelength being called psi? 8212.05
